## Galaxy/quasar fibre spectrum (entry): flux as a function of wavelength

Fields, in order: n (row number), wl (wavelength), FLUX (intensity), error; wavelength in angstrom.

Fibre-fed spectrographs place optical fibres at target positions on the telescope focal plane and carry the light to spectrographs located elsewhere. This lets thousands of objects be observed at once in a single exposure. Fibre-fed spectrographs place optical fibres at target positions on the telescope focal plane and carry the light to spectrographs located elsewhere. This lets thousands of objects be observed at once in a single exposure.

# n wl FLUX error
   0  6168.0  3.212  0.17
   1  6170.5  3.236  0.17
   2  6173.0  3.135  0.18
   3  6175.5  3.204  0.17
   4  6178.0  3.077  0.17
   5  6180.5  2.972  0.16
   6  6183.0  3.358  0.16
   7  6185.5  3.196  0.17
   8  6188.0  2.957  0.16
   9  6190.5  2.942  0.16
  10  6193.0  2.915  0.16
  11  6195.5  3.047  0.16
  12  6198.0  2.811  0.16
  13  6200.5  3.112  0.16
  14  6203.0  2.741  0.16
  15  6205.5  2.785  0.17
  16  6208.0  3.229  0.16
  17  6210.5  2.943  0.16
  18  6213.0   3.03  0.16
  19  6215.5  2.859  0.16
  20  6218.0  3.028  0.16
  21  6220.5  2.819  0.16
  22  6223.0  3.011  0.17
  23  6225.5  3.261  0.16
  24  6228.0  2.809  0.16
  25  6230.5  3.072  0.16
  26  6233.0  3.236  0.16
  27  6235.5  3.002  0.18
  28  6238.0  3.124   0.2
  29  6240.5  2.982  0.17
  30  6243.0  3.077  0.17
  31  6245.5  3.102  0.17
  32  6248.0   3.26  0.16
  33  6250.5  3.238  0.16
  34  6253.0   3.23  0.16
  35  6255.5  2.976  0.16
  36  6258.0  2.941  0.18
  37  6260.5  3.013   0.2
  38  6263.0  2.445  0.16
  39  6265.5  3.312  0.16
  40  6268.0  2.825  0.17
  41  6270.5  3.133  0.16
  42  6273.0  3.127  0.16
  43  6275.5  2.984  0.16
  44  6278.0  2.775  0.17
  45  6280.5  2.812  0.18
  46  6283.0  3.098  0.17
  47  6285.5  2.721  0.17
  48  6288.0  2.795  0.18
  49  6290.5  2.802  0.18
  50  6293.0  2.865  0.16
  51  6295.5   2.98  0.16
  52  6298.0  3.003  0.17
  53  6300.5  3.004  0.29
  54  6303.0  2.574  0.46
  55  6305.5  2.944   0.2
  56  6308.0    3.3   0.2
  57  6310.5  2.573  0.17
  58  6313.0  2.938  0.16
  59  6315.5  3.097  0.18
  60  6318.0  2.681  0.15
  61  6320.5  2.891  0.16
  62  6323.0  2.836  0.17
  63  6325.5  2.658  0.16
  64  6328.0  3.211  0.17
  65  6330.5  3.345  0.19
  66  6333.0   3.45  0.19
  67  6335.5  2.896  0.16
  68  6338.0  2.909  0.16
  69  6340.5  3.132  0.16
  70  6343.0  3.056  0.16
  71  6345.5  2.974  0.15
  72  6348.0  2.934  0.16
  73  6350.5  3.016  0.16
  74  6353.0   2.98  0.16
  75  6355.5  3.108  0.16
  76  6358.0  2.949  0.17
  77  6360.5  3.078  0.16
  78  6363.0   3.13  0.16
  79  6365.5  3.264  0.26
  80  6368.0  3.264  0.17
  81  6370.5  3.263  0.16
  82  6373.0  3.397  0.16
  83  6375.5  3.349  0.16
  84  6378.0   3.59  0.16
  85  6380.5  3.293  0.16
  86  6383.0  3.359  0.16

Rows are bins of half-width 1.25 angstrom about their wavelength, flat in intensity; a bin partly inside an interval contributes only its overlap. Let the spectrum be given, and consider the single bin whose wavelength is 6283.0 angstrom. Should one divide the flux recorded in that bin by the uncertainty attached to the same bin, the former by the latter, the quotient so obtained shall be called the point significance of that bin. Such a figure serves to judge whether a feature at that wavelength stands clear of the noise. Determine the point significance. 18.2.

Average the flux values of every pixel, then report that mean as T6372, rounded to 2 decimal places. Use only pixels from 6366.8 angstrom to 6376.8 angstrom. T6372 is 3.32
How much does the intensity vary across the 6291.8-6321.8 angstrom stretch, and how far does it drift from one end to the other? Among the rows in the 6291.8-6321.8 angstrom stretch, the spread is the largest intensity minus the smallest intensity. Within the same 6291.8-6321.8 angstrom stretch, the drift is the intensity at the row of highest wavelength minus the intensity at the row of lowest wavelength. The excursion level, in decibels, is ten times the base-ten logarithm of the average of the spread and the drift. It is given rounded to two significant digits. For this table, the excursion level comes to -4.2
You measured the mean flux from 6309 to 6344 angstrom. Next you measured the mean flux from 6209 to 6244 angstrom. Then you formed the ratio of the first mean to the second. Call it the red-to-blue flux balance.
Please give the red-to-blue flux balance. 0.99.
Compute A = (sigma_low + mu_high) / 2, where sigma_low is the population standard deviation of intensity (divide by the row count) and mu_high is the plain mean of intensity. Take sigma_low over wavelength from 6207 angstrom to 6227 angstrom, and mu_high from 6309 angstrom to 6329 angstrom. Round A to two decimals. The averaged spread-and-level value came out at 1.50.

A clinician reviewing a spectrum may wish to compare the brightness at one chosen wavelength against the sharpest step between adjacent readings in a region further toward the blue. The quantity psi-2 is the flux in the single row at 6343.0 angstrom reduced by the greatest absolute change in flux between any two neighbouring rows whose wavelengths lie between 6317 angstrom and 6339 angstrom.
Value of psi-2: 2.50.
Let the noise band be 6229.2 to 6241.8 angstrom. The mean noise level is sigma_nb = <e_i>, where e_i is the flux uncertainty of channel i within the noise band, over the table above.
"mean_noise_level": 0.174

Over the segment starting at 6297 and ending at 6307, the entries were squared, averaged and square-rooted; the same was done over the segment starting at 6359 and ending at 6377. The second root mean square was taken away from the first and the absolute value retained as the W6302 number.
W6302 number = 0.364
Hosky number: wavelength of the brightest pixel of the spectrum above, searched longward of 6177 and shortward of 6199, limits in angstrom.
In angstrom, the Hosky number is 6183.0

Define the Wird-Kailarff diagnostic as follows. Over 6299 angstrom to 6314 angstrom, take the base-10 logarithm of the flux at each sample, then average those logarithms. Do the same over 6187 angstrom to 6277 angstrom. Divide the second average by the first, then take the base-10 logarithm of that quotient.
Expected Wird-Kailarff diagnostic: 0.017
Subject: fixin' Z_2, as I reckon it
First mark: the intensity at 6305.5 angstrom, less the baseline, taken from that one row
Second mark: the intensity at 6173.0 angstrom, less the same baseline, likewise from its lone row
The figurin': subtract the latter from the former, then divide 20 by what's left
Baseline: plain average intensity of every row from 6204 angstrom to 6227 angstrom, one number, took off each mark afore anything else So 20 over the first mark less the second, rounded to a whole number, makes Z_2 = -105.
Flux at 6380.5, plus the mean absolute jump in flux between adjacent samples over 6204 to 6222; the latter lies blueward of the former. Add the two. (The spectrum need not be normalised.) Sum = 3.52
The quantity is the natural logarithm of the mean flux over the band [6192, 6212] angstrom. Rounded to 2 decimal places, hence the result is 1.08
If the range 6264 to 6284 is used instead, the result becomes 1.10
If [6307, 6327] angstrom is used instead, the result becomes 1.05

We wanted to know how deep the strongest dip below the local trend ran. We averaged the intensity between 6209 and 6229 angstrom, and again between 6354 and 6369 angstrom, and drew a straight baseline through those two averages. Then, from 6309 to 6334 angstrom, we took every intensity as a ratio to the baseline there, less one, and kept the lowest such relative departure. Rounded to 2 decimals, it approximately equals -0.16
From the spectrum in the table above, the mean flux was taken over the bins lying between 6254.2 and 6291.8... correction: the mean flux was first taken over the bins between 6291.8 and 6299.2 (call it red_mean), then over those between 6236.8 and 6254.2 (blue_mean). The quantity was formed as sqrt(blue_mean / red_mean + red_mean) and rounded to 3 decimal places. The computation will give 2.004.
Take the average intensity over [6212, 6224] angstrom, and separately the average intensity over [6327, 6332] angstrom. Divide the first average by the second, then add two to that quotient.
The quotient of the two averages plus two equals 2.90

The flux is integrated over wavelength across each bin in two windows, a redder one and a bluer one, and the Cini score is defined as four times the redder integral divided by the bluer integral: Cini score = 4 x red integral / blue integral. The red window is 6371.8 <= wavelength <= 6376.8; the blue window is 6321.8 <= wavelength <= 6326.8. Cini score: 4.91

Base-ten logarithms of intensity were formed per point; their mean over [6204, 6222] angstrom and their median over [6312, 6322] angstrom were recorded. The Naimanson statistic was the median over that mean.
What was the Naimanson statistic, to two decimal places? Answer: 0.99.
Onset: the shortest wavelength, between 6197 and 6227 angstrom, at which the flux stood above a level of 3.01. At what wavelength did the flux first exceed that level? 6200.5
